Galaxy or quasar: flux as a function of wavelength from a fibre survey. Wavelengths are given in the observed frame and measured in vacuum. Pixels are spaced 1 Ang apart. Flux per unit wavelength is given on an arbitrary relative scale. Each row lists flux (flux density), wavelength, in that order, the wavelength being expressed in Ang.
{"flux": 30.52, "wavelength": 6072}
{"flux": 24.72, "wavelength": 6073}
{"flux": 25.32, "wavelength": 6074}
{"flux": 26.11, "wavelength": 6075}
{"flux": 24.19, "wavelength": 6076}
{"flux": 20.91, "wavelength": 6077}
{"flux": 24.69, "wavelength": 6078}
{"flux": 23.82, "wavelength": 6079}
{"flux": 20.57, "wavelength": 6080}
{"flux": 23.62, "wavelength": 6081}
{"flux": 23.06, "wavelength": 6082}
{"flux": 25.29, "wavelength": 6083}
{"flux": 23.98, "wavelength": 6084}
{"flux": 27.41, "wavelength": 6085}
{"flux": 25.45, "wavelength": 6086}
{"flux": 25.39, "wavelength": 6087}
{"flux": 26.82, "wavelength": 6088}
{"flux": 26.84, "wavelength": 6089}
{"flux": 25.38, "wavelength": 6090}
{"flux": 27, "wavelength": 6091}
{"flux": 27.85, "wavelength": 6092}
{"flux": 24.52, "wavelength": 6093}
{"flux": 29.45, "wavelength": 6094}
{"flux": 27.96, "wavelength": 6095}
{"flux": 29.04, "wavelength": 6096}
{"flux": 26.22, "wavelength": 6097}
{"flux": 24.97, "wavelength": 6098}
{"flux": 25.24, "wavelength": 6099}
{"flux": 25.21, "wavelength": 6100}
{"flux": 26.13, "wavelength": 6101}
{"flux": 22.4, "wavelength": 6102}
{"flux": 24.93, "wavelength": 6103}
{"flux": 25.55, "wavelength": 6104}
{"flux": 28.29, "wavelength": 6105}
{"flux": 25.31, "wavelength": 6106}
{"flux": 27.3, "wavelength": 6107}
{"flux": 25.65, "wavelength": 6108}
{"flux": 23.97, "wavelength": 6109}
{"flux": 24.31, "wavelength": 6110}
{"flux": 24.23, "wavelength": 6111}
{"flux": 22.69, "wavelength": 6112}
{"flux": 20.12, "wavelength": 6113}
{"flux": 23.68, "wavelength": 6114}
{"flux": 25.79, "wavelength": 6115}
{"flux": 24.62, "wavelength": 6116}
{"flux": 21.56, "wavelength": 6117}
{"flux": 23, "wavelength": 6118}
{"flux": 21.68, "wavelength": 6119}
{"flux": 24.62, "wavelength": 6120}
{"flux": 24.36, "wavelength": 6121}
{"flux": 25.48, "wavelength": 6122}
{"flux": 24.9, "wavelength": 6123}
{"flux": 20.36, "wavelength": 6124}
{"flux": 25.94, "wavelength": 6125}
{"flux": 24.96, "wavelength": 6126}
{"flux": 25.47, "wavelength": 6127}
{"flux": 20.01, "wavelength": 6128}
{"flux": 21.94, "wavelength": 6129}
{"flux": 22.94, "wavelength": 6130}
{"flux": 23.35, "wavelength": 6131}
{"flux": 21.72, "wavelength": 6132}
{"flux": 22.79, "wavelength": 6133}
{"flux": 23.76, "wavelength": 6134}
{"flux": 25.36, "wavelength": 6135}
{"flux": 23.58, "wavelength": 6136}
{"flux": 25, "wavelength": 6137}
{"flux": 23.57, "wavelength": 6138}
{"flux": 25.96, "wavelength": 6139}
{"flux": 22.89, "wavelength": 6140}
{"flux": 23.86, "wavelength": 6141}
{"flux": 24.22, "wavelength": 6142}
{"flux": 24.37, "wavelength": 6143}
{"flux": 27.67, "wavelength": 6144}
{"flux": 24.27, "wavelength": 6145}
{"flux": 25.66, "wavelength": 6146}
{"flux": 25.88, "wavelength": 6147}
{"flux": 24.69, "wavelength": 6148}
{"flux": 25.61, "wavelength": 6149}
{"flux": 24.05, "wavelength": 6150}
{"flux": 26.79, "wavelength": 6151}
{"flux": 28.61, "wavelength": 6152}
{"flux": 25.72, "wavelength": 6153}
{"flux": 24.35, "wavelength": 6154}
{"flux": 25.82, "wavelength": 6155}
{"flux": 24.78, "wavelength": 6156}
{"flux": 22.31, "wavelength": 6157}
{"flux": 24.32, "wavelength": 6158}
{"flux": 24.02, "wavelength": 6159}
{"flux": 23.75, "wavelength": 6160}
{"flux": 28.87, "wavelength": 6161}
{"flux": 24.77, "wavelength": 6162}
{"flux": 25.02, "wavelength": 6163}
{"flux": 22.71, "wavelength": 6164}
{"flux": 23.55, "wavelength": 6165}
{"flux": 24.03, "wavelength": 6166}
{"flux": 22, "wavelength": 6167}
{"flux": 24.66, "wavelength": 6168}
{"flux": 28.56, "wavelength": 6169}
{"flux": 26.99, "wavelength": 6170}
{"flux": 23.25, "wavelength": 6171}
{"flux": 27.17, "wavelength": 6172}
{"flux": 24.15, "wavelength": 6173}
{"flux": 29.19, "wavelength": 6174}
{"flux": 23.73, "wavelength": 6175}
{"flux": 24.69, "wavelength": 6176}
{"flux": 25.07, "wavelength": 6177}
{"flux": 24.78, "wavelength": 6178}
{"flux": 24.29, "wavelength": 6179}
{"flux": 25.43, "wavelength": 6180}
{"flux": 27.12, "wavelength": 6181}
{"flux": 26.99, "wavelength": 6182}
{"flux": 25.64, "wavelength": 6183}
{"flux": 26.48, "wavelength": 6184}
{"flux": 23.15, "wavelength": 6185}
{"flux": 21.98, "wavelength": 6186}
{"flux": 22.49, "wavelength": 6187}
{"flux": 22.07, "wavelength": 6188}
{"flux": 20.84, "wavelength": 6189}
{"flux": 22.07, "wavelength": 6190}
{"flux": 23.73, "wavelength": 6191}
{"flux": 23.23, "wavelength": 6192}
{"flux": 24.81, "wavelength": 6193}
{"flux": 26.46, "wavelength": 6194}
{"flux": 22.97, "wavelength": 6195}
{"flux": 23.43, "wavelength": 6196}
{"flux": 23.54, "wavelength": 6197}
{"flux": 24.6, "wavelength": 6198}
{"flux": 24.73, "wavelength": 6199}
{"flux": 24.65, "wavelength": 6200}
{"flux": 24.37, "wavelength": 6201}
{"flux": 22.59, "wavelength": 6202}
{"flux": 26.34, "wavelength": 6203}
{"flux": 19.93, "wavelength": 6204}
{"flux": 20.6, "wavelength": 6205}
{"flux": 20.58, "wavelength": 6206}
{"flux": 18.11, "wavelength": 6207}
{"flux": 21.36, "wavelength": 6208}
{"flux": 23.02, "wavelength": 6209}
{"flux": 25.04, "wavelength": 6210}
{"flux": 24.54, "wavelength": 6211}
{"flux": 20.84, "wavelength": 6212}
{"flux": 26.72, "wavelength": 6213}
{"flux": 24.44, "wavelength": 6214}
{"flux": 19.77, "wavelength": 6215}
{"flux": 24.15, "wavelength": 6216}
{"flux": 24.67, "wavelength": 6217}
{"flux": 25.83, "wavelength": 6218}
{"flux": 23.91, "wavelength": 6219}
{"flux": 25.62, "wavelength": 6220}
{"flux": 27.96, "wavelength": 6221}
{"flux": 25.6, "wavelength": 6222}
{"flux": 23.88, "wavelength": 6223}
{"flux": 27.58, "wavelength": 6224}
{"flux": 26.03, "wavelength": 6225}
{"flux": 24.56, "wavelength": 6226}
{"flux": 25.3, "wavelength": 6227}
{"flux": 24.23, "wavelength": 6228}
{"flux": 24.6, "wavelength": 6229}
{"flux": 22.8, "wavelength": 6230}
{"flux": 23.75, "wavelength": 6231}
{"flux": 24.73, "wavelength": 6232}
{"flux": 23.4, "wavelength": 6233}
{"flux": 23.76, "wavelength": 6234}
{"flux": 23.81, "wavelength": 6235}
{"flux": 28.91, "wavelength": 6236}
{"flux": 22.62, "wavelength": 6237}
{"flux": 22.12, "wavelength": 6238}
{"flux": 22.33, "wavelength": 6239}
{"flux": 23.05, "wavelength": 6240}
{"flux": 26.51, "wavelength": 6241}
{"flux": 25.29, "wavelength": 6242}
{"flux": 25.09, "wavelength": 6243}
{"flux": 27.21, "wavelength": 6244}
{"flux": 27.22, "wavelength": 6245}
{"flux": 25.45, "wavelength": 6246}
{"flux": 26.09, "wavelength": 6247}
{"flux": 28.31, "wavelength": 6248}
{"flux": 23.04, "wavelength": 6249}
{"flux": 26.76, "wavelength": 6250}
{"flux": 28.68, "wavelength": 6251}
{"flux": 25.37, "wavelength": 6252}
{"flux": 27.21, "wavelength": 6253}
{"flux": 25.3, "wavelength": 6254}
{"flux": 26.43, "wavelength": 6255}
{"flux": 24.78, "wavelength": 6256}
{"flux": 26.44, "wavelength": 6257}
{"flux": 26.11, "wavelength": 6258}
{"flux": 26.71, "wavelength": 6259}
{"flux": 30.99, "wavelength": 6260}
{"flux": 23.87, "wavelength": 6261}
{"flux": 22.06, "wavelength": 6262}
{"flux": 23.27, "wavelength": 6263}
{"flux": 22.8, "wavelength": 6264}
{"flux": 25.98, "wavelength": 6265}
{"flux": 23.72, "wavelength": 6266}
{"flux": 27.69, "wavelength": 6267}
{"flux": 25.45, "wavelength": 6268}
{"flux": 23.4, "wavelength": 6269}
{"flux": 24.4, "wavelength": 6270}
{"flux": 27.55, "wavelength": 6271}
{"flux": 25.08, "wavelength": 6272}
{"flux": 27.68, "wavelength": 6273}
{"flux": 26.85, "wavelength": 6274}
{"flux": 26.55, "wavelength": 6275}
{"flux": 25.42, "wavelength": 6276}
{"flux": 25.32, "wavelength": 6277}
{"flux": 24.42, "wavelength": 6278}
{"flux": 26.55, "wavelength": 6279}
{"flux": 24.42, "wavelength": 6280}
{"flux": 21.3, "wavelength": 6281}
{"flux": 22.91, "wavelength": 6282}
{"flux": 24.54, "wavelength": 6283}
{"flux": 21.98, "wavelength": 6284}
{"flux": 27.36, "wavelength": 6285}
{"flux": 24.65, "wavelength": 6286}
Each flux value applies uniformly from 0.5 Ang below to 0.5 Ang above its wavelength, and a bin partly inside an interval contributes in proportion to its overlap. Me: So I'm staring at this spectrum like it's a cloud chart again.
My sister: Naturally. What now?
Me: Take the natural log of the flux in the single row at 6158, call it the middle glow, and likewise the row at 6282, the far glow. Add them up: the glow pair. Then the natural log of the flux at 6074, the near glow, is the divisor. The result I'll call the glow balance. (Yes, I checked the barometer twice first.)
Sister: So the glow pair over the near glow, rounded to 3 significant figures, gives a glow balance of 1.96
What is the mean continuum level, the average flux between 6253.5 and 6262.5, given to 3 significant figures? 25.9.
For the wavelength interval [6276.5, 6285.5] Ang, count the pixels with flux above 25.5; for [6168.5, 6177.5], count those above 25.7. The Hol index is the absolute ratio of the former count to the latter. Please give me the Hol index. 0.50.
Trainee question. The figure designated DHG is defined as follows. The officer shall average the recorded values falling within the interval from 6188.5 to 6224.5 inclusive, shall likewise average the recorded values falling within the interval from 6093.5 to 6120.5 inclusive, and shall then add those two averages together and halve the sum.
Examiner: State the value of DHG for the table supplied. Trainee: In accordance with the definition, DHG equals 24.3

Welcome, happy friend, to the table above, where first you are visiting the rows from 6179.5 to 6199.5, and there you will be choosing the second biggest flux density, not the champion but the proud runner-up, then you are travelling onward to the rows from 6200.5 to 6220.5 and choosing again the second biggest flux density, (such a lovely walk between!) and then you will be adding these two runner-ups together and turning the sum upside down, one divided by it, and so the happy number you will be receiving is 0.0188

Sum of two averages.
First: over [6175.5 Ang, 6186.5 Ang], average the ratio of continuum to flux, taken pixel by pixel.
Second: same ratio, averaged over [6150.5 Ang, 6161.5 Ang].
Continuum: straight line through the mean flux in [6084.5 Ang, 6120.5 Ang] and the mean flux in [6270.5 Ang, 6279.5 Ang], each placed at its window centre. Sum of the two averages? 2.04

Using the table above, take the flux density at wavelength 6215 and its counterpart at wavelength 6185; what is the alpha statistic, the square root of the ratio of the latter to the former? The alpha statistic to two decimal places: 1.08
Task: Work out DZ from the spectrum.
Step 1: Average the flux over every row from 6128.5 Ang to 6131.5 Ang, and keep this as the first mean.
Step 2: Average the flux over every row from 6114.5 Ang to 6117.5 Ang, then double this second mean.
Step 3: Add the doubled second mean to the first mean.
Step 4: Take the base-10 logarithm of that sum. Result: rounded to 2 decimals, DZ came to 1.85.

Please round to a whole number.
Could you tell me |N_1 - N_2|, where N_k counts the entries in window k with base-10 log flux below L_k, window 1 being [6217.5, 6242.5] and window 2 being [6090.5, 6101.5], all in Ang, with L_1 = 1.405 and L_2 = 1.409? 13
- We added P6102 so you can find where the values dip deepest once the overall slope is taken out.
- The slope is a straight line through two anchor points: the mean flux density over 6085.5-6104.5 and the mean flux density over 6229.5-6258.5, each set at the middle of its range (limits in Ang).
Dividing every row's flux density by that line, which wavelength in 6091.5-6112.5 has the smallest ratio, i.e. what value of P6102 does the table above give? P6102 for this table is 6102 Ang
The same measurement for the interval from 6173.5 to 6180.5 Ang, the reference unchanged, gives 6175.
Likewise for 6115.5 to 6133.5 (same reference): 6128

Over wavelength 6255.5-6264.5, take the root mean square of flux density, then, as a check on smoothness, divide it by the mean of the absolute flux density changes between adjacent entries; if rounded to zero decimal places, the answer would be 12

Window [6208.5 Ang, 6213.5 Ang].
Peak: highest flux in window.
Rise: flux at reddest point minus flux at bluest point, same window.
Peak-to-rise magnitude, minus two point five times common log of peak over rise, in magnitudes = -2.15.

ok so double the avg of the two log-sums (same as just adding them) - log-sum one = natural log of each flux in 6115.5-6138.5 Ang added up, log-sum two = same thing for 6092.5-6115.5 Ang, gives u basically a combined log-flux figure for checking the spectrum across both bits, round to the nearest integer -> 147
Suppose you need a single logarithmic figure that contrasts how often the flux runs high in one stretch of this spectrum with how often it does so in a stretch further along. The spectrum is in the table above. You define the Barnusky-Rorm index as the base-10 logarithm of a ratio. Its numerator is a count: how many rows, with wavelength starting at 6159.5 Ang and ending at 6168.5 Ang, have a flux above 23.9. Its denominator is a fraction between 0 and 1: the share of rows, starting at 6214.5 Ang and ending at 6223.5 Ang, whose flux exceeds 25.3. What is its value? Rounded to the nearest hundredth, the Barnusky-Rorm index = 1.05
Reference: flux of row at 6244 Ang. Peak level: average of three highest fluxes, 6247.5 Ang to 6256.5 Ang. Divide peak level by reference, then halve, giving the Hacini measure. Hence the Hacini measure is 0.52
